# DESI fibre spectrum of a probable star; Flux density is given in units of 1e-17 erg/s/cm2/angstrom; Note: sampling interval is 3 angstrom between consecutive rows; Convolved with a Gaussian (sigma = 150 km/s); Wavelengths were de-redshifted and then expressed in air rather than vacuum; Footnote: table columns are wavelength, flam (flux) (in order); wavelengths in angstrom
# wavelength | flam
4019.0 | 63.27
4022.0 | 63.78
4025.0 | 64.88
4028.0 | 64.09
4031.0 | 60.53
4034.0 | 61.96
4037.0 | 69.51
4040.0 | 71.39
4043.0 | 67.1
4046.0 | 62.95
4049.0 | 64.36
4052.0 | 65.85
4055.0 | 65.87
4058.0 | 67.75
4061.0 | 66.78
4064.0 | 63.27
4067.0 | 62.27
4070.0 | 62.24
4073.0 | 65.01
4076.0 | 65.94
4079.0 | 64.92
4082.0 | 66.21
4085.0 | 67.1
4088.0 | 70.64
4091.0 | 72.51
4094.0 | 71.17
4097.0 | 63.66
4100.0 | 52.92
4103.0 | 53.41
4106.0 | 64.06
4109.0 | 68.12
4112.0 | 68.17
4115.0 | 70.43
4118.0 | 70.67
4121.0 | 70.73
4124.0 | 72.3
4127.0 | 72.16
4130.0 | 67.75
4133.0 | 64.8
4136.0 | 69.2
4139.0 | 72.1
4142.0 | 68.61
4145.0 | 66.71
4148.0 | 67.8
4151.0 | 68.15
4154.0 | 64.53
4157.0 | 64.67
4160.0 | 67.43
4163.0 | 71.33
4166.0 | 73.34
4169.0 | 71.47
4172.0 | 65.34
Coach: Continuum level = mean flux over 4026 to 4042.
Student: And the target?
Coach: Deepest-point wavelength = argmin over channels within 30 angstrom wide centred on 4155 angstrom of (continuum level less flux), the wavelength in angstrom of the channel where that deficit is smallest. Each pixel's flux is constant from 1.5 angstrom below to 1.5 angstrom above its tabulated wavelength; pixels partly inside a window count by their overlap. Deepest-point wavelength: 4166.0 angstrom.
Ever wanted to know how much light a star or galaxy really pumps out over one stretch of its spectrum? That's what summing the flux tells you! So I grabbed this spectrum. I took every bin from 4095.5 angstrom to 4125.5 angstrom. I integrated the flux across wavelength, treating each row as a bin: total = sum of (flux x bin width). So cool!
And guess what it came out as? 1963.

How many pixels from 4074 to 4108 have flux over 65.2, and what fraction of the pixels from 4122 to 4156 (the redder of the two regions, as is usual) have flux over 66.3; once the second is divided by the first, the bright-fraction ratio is 0.136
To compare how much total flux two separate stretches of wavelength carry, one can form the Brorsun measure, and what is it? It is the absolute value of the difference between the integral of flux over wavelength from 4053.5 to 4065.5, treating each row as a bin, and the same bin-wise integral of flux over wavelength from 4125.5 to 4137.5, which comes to 31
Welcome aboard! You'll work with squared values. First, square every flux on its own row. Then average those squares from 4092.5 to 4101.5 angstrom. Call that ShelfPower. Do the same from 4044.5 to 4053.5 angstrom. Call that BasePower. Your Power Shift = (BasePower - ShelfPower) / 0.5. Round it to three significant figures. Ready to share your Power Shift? 349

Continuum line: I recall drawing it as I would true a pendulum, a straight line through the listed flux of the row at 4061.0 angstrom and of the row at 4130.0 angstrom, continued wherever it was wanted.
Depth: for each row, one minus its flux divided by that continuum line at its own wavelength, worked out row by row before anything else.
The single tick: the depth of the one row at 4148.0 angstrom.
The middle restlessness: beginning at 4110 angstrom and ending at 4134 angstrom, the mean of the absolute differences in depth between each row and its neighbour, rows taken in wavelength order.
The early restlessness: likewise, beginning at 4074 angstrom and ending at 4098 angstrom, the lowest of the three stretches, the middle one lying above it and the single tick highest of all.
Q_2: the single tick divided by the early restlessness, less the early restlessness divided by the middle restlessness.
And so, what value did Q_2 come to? -1.4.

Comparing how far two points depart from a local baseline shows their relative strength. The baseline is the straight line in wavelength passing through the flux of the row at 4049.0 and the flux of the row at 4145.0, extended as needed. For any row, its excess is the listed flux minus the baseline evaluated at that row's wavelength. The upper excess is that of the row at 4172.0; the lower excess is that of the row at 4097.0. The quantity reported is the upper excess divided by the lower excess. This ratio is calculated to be 1.1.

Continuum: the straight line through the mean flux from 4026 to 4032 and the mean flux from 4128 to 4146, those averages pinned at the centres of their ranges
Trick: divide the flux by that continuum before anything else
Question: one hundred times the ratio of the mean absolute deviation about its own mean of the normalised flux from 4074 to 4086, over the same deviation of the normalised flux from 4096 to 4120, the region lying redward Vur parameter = 10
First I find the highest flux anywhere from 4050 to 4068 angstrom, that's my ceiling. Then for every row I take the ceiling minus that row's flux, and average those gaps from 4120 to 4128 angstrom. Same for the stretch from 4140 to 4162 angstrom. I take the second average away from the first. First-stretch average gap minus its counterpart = -5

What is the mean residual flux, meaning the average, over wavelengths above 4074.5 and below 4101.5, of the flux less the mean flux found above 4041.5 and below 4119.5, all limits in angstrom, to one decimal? 0.6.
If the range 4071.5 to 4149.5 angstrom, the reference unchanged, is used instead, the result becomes 1.7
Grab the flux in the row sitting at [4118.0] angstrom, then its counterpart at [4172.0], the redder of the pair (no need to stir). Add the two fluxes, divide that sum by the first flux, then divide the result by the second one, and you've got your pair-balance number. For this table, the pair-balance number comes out 0.0295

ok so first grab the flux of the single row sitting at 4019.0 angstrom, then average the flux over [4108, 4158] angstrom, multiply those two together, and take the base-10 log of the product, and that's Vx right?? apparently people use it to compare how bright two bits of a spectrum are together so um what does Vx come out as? 3.64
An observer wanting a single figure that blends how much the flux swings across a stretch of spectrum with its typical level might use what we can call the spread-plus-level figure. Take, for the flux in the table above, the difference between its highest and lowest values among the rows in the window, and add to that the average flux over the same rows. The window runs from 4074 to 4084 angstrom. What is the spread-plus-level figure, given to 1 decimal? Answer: 67.0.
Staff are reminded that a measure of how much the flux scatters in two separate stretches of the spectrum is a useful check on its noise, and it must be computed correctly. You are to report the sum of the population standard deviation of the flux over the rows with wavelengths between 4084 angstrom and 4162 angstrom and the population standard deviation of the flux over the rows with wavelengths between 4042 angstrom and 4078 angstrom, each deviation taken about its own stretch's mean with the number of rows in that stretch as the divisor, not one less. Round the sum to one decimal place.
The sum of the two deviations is 6.7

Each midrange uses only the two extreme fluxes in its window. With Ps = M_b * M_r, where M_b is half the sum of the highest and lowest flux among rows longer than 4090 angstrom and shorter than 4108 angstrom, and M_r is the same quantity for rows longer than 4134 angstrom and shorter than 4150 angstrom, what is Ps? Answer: 4353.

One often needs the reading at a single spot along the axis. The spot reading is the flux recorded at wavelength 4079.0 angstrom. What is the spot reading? 64.92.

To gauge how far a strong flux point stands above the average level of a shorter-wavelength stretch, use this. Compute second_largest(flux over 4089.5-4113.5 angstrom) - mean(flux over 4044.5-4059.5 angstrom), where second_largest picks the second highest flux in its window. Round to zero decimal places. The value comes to 6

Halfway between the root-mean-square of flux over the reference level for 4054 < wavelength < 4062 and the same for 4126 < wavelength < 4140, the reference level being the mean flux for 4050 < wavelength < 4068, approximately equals 1.04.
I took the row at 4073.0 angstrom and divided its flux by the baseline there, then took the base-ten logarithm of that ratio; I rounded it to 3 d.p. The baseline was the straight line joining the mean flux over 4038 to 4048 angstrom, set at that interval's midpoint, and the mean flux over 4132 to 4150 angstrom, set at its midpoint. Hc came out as -0.016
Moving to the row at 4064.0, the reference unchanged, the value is -0.027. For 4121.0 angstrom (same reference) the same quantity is 0.017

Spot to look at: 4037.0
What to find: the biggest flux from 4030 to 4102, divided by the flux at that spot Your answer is 1.04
